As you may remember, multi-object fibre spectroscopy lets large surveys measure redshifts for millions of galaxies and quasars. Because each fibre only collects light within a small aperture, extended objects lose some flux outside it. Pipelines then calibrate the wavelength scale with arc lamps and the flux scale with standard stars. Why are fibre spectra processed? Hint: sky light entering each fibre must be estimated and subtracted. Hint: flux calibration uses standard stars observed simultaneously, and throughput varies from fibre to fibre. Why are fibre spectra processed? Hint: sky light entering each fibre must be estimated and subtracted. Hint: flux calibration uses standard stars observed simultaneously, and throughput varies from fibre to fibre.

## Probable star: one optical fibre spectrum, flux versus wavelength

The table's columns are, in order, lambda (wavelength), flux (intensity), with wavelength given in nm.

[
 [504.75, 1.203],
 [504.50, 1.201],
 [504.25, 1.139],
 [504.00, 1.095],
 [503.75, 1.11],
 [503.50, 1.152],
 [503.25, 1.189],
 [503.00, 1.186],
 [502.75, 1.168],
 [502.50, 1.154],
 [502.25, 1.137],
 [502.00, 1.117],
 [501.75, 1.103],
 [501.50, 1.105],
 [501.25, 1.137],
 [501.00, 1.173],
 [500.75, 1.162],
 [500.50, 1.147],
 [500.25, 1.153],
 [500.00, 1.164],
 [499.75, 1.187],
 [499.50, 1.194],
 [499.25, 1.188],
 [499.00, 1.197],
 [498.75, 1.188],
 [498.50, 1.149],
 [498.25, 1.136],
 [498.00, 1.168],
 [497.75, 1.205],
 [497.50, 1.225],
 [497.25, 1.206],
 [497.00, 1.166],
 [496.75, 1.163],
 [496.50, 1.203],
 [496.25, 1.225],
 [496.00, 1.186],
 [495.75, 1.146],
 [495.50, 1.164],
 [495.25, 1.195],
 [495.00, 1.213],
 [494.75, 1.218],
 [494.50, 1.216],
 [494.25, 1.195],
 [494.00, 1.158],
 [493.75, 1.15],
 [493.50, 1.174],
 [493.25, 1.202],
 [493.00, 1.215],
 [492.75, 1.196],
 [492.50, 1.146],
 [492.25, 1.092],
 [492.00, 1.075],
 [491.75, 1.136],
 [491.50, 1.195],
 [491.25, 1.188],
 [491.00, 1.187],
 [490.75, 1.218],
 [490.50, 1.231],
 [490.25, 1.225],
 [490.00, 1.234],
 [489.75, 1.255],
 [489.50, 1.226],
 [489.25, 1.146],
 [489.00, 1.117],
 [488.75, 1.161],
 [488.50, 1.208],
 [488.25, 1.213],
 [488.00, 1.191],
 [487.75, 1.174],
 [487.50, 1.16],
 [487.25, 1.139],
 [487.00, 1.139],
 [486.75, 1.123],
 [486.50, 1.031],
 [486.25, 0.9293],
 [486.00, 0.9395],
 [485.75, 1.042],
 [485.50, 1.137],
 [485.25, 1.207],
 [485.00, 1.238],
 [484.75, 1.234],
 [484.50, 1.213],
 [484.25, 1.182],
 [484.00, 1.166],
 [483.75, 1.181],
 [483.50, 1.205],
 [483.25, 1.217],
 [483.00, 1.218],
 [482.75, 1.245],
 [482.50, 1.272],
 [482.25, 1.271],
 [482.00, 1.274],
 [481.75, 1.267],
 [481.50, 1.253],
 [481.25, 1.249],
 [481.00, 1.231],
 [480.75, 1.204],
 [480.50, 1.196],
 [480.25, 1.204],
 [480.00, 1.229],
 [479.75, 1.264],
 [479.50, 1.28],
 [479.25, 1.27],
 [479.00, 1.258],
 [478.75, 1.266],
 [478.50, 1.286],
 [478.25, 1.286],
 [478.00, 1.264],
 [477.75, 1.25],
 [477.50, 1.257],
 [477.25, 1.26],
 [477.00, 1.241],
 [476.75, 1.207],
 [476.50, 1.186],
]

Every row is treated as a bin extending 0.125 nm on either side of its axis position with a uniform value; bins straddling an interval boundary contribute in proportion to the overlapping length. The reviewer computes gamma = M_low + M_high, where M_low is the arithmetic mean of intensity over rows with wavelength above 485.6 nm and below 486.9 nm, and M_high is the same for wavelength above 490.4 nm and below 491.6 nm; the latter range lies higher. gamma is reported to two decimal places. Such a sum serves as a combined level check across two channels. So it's 2.22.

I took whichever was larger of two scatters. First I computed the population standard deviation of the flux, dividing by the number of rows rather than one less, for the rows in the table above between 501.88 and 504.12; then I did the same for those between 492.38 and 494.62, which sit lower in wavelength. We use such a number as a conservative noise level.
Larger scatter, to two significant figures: 0.031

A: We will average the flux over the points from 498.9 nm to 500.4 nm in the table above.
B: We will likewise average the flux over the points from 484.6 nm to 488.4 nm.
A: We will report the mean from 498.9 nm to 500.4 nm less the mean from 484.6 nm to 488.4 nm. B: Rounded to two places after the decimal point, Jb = 0.05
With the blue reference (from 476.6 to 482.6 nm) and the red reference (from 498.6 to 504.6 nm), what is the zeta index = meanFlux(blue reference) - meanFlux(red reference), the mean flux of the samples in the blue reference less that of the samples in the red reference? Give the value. 0.10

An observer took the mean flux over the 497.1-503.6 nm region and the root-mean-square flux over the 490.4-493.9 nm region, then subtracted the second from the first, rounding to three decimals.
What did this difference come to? -0.008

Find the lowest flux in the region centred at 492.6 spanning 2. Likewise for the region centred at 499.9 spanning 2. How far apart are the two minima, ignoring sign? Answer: 0.07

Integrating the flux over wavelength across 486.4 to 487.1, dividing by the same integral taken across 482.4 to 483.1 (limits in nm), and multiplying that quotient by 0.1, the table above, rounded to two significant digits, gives 0.088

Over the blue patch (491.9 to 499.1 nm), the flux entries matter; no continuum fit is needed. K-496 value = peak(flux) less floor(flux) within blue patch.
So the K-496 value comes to 0.150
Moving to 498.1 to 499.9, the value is 0.061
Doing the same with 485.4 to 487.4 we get 0.210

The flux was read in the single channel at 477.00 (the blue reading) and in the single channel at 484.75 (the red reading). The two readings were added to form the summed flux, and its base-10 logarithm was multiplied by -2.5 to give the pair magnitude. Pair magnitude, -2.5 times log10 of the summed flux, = -0.984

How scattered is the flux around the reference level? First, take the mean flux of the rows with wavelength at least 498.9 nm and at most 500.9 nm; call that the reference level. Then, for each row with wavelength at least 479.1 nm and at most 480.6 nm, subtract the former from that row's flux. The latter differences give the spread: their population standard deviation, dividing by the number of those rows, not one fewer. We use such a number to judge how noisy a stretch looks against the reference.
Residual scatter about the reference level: 0.033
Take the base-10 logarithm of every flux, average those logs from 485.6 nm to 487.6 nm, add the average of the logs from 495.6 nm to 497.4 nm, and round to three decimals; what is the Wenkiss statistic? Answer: 0.099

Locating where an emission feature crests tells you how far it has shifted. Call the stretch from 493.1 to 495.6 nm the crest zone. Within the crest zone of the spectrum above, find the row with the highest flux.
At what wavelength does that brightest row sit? 494.75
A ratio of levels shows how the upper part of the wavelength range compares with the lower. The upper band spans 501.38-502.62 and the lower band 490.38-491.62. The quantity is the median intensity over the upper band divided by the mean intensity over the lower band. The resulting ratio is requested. 0.93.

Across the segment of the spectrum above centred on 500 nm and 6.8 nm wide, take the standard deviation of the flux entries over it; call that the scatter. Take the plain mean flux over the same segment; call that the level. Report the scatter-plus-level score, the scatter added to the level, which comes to 1.20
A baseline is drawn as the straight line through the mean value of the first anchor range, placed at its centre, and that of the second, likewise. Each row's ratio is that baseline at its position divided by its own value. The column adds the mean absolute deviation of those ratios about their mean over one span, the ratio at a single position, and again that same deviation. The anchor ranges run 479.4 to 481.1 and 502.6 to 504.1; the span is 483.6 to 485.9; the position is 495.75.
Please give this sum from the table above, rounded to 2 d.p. 1.10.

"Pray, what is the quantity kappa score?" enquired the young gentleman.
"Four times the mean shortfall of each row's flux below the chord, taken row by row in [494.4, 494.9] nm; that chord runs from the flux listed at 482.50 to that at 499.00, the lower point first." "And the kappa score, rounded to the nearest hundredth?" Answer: 0.00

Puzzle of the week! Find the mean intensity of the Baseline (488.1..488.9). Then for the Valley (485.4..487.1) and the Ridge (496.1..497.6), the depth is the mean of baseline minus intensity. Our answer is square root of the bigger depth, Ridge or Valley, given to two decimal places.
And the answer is 0.38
